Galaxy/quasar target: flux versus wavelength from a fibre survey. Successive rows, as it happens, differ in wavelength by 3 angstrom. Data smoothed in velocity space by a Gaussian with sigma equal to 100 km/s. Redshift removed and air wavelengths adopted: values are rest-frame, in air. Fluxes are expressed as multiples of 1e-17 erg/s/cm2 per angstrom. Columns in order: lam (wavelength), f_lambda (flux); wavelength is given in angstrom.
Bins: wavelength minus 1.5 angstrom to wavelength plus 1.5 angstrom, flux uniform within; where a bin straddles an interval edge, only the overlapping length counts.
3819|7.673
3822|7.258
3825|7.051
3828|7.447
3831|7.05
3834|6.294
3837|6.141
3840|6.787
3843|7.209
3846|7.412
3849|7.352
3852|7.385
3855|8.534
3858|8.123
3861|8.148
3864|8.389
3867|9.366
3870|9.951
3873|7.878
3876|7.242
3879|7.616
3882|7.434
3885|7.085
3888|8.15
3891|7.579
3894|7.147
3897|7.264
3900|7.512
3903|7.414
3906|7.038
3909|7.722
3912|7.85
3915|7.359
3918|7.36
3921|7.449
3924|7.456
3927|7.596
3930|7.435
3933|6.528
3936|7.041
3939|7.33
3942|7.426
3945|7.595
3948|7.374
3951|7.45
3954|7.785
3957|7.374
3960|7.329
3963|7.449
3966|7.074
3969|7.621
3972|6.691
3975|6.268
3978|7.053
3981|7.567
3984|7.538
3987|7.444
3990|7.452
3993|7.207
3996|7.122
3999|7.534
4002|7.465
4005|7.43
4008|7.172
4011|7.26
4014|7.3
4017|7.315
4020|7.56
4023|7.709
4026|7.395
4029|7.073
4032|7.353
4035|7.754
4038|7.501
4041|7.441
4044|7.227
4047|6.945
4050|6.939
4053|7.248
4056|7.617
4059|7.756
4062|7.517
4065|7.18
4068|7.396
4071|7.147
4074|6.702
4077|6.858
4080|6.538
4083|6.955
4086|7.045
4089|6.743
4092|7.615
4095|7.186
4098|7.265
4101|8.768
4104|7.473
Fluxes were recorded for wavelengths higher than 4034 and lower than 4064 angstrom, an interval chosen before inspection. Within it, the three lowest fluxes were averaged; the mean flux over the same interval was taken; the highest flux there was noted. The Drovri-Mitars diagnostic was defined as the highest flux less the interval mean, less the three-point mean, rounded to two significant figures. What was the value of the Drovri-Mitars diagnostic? -6.7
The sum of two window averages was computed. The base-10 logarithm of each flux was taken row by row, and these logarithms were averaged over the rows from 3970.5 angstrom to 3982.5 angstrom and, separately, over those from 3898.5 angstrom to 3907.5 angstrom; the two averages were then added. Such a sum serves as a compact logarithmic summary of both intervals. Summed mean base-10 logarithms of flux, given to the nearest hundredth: 1.70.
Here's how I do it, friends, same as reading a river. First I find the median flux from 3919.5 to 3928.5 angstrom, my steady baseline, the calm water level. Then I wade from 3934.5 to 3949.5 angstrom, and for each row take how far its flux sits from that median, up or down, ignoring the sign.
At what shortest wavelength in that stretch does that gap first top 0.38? 3936 angstrom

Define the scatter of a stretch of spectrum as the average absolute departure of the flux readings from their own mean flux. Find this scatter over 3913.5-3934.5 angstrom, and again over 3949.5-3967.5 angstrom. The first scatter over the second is 1.5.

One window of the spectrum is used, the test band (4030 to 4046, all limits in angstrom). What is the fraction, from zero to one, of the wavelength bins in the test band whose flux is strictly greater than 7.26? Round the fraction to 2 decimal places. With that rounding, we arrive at 0.80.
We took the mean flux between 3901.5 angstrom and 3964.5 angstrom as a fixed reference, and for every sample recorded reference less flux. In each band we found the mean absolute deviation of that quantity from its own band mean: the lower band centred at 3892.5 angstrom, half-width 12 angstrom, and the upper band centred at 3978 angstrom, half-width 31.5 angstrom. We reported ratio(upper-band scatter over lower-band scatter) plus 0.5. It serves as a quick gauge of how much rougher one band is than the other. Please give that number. 1.58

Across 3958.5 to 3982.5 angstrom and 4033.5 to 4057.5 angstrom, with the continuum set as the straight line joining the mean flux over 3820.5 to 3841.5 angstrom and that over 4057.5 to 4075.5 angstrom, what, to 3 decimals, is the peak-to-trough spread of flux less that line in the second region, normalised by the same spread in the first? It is 0.617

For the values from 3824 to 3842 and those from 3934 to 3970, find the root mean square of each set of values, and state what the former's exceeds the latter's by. -0.60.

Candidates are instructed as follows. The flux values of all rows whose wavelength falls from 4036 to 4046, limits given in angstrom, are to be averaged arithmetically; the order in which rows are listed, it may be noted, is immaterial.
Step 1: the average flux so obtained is 7.39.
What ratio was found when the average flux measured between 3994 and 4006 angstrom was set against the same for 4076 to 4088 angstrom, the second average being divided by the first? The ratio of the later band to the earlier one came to 0.93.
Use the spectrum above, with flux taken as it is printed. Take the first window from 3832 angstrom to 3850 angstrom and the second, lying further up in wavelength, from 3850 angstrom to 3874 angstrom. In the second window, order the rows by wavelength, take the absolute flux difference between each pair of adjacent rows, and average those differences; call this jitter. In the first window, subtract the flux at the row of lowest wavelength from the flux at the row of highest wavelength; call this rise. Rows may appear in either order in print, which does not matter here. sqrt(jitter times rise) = 0.91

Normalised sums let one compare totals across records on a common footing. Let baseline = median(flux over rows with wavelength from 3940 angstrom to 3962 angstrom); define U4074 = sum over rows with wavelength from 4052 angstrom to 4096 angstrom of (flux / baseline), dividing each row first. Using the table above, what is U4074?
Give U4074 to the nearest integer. 14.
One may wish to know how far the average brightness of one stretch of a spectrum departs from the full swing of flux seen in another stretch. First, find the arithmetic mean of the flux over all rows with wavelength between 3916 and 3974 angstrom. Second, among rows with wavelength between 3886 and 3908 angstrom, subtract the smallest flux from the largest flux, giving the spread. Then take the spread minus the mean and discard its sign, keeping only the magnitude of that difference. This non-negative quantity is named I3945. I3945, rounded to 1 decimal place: 6.2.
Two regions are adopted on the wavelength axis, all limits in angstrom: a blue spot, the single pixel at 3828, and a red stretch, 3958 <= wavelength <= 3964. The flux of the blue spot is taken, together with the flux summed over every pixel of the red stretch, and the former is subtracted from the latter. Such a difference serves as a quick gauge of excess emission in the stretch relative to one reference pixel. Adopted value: 7.33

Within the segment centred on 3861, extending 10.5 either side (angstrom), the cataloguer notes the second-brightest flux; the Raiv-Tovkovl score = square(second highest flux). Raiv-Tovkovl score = 87.7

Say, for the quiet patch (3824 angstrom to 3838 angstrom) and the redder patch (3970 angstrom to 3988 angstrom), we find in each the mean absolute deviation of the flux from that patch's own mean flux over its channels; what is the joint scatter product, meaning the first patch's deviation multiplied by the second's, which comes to 0.196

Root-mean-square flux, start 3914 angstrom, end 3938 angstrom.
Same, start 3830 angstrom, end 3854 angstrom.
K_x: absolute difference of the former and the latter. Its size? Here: 0.32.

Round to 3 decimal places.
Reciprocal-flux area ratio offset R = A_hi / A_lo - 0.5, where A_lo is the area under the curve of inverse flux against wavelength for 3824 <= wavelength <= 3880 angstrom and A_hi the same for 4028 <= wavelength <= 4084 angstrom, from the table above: 0.548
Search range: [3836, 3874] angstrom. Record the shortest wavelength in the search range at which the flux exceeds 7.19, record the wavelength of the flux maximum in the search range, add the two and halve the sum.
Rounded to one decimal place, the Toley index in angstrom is 3856.5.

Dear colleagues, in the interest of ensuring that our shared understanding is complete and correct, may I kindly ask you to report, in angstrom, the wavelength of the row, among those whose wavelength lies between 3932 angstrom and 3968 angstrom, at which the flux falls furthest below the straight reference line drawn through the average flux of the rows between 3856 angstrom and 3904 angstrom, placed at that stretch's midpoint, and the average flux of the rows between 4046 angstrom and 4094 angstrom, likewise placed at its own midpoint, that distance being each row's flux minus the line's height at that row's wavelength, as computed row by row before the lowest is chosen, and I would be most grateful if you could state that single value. 3933 angstrom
